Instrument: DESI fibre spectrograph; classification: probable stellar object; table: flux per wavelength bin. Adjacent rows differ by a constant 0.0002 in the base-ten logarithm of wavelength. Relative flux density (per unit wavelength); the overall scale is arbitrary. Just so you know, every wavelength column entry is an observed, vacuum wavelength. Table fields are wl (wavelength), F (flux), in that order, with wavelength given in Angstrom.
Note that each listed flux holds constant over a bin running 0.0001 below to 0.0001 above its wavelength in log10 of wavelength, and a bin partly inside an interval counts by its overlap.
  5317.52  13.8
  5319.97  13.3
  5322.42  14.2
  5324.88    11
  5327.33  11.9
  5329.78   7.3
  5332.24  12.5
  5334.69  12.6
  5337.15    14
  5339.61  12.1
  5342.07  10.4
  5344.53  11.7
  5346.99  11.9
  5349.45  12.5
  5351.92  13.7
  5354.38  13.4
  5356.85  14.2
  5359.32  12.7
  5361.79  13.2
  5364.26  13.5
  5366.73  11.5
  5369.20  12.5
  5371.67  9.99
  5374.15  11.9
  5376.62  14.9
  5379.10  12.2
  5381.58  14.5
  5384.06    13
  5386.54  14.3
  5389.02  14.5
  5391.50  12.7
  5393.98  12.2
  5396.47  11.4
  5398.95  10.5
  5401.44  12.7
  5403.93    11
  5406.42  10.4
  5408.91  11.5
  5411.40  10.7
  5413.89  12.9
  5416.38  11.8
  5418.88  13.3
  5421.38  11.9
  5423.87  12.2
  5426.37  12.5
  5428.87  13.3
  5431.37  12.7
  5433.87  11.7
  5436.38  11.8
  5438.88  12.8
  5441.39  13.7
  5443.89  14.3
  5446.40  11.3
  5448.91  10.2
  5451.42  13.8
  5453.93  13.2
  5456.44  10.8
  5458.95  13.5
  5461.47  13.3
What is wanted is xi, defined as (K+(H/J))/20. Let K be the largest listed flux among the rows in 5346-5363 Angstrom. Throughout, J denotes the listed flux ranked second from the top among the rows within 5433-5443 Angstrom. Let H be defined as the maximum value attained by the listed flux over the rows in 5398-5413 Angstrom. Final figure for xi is 0.760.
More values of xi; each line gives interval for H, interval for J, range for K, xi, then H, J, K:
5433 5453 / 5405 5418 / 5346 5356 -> 0.746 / 14.3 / 11.8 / 13.7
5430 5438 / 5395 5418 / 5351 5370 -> 0.760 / 12.7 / 12.7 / 14.2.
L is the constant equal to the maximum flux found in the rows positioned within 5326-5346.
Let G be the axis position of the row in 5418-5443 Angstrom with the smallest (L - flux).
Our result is 5441.39 Angstrom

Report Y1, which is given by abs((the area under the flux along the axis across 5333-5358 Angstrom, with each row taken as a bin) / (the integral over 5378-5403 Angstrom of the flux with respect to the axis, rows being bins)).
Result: 0.99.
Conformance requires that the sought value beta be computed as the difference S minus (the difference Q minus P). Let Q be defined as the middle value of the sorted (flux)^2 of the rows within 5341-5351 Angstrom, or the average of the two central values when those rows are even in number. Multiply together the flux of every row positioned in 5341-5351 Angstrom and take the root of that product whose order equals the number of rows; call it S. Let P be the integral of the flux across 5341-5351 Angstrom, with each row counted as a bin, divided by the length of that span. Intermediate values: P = 11.7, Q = 139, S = 11.6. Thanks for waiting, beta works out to -116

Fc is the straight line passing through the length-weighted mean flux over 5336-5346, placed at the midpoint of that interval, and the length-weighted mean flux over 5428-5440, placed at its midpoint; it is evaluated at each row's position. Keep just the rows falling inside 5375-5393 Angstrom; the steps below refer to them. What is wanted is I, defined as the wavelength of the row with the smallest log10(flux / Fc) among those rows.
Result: 5379.10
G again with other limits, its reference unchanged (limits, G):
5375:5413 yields 5376.62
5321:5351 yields 5322.42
